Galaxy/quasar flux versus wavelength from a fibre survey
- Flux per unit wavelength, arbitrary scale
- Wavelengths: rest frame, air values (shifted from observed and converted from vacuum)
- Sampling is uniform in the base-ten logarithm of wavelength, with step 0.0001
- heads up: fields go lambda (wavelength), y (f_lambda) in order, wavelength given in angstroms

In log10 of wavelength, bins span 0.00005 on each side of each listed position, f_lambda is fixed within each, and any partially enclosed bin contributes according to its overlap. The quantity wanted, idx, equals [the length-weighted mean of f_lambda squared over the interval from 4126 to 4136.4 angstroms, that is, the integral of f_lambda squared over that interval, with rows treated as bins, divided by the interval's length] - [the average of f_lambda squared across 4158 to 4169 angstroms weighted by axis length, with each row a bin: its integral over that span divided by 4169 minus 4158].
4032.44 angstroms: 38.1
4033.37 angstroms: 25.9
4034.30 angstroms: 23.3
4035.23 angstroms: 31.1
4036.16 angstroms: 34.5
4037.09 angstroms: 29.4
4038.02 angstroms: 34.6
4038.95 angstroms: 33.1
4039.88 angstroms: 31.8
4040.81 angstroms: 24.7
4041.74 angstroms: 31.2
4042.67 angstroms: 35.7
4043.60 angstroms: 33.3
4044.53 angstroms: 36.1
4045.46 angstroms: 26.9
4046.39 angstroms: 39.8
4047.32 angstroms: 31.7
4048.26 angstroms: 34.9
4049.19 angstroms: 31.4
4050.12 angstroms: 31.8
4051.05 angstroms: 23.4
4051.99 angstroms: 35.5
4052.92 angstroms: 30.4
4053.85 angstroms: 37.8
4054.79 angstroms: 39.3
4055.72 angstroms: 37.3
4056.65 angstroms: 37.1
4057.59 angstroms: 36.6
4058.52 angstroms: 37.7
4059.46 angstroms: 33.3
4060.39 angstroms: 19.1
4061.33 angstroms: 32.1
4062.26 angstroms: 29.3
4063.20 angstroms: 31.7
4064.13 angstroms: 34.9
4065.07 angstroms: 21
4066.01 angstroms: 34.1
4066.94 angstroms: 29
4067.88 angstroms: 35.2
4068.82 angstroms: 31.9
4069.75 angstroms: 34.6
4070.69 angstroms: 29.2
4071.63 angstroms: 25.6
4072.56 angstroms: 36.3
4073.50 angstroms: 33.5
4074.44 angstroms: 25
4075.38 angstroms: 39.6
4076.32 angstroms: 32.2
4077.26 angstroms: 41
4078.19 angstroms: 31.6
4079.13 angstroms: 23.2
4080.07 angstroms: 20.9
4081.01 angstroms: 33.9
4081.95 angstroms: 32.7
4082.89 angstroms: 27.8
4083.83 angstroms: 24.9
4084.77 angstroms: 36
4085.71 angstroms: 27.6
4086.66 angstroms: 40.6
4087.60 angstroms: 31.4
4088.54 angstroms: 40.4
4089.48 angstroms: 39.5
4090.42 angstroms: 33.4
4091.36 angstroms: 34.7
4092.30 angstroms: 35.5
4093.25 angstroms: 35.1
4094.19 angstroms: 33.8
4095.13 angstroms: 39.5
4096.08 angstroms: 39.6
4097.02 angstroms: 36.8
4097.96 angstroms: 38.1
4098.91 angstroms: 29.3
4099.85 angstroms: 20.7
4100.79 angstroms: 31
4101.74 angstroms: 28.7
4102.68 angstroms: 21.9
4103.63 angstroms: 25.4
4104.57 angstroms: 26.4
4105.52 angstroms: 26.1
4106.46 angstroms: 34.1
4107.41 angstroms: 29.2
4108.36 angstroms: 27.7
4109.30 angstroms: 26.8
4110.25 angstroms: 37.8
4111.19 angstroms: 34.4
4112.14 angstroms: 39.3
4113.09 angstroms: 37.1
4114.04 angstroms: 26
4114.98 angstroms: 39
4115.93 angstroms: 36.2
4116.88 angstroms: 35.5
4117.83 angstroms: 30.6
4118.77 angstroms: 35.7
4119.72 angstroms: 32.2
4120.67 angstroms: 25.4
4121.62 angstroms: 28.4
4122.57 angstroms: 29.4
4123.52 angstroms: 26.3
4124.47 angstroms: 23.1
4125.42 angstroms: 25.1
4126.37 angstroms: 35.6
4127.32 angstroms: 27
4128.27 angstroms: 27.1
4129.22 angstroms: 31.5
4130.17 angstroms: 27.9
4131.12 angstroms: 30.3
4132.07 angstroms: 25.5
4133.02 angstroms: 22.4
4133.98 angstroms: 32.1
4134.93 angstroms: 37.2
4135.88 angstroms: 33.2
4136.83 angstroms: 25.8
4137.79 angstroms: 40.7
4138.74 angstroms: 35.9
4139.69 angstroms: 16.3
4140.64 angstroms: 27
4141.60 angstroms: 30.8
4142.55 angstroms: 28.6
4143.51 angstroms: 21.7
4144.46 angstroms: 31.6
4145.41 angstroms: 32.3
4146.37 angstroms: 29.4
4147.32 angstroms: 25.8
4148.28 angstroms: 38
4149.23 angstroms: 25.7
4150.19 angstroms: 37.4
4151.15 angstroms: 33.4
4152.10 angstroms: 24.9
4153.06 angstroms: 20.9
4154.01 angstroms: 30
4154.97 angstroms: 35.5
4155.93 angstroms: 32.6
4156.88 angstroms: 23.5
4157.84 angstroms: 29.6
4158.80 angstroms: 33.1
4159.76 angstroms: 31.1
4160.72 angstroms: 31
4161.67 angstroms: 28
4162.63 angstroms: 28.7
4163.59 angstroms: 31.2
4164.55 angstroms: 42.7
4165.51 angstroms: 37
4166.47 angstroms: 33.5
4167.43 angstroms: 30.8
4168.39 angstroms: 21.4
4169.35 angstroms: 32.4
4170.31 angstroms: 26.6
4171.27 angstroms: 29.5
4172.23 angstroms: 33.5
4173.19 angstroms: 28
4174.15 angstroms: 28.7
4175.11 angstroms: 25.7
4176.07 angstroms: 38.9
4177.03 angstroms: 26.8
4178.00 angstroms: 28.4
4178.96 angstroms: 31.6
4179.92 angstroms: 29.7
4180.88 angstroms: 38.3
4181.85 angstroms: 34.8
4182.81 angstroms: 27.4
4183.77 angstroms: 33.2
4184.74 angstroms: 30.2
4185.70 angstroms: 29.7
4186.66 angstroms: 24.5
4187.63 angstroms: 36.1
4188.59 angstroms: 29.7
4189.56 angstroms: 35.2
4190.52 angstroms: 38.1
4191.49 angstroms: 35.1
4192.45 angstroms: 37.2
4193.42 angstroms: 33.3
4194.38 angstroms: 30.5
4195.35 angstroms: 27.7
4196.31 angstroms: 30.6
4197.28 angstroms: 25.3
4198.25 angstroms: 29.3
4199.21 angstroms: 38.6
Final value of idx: -112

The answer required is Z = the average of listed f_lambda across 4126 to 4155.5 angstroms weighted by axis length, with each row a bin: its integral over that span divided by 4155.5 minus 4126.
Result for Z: 29.7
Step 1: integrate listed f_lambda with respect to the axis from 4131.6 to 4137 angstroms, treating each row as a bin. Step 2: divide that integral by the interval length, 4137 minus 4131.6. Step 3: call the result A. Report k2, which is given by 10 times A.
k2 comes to 296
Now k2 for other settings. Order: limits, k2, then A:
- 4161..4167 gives 334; 33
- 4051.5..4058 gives 362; 36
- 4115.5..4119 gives 344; 34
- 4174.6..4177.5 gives 305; 31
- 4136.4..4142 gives 294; 29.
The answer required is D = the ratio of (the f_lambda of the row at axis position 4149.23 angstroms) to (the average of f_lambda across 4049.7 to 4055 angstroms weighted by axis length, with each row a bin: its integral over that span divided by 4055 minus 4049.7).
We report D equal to 0.79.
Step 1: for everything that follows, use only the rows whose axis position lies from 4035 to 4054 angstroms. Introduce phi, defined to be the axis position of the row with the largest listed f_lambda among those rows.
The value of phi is 4046.39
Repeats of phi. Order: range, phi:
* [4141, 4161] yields 4148.28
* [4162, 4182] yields 4164.55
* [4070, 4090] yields 4077.26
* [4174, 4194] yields 4176.07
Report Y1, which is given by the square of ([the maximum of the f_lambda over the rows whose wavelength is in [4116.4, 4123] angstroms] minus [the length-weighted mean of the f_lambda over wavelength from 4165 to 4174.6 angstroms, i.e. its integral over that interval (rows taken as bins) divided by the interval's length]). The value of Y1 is 30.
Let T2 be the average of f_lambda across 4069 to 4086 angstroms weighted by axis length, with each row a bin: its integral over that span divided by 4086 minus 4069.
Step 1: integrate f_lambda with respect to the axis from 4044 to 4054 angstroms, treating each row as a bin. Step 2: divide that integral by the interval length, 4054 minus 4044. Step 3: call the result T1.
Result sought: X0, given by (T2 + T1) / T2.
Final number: 2.05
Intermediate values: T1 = 32.6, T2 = 30.9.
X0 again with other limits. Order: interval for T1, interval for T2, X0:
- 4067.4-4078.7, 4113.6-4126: 2.09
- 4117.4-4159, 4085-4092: 1.83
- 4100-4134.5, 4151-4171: 1.99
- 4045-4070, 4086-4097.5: 1.89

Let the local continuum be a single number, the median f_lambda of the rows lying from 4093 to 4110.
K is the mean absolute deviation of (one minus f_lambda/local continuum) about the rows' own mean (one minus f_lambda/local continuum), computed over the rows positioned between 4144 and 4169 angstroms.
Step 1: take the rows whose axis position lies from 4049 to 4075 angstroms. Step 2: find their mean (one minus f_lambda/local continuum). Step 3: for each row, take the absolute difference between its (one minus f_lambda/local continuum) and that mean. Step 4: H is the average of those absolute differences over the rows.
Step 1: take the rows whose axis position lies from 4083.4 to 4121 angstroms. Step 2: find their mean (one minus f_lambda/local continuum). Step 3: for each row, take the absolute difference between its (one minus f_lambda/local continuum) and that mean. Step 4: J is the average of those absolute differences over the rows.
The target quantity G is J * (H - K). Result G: 0.001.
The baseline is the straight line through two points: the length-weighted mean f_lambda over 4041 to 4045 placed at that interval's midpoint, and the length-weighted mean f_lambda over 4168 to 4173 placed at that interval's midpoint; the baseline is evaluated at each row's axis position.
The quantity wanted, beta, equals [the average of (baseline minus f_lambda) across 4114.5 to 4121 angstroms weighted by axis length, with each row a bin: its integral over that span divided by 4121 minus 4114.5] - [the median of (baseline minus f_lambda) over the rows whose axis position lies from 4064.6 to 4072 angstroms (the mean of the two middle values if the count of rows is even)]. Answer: -4.9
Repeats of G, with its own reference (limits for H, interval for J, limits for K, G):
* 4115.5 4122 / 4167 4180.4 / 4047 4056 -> -0.001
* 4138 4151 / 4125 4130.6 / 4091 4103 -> -0.001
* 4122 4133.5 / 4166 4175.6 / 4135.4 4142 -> -0.011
